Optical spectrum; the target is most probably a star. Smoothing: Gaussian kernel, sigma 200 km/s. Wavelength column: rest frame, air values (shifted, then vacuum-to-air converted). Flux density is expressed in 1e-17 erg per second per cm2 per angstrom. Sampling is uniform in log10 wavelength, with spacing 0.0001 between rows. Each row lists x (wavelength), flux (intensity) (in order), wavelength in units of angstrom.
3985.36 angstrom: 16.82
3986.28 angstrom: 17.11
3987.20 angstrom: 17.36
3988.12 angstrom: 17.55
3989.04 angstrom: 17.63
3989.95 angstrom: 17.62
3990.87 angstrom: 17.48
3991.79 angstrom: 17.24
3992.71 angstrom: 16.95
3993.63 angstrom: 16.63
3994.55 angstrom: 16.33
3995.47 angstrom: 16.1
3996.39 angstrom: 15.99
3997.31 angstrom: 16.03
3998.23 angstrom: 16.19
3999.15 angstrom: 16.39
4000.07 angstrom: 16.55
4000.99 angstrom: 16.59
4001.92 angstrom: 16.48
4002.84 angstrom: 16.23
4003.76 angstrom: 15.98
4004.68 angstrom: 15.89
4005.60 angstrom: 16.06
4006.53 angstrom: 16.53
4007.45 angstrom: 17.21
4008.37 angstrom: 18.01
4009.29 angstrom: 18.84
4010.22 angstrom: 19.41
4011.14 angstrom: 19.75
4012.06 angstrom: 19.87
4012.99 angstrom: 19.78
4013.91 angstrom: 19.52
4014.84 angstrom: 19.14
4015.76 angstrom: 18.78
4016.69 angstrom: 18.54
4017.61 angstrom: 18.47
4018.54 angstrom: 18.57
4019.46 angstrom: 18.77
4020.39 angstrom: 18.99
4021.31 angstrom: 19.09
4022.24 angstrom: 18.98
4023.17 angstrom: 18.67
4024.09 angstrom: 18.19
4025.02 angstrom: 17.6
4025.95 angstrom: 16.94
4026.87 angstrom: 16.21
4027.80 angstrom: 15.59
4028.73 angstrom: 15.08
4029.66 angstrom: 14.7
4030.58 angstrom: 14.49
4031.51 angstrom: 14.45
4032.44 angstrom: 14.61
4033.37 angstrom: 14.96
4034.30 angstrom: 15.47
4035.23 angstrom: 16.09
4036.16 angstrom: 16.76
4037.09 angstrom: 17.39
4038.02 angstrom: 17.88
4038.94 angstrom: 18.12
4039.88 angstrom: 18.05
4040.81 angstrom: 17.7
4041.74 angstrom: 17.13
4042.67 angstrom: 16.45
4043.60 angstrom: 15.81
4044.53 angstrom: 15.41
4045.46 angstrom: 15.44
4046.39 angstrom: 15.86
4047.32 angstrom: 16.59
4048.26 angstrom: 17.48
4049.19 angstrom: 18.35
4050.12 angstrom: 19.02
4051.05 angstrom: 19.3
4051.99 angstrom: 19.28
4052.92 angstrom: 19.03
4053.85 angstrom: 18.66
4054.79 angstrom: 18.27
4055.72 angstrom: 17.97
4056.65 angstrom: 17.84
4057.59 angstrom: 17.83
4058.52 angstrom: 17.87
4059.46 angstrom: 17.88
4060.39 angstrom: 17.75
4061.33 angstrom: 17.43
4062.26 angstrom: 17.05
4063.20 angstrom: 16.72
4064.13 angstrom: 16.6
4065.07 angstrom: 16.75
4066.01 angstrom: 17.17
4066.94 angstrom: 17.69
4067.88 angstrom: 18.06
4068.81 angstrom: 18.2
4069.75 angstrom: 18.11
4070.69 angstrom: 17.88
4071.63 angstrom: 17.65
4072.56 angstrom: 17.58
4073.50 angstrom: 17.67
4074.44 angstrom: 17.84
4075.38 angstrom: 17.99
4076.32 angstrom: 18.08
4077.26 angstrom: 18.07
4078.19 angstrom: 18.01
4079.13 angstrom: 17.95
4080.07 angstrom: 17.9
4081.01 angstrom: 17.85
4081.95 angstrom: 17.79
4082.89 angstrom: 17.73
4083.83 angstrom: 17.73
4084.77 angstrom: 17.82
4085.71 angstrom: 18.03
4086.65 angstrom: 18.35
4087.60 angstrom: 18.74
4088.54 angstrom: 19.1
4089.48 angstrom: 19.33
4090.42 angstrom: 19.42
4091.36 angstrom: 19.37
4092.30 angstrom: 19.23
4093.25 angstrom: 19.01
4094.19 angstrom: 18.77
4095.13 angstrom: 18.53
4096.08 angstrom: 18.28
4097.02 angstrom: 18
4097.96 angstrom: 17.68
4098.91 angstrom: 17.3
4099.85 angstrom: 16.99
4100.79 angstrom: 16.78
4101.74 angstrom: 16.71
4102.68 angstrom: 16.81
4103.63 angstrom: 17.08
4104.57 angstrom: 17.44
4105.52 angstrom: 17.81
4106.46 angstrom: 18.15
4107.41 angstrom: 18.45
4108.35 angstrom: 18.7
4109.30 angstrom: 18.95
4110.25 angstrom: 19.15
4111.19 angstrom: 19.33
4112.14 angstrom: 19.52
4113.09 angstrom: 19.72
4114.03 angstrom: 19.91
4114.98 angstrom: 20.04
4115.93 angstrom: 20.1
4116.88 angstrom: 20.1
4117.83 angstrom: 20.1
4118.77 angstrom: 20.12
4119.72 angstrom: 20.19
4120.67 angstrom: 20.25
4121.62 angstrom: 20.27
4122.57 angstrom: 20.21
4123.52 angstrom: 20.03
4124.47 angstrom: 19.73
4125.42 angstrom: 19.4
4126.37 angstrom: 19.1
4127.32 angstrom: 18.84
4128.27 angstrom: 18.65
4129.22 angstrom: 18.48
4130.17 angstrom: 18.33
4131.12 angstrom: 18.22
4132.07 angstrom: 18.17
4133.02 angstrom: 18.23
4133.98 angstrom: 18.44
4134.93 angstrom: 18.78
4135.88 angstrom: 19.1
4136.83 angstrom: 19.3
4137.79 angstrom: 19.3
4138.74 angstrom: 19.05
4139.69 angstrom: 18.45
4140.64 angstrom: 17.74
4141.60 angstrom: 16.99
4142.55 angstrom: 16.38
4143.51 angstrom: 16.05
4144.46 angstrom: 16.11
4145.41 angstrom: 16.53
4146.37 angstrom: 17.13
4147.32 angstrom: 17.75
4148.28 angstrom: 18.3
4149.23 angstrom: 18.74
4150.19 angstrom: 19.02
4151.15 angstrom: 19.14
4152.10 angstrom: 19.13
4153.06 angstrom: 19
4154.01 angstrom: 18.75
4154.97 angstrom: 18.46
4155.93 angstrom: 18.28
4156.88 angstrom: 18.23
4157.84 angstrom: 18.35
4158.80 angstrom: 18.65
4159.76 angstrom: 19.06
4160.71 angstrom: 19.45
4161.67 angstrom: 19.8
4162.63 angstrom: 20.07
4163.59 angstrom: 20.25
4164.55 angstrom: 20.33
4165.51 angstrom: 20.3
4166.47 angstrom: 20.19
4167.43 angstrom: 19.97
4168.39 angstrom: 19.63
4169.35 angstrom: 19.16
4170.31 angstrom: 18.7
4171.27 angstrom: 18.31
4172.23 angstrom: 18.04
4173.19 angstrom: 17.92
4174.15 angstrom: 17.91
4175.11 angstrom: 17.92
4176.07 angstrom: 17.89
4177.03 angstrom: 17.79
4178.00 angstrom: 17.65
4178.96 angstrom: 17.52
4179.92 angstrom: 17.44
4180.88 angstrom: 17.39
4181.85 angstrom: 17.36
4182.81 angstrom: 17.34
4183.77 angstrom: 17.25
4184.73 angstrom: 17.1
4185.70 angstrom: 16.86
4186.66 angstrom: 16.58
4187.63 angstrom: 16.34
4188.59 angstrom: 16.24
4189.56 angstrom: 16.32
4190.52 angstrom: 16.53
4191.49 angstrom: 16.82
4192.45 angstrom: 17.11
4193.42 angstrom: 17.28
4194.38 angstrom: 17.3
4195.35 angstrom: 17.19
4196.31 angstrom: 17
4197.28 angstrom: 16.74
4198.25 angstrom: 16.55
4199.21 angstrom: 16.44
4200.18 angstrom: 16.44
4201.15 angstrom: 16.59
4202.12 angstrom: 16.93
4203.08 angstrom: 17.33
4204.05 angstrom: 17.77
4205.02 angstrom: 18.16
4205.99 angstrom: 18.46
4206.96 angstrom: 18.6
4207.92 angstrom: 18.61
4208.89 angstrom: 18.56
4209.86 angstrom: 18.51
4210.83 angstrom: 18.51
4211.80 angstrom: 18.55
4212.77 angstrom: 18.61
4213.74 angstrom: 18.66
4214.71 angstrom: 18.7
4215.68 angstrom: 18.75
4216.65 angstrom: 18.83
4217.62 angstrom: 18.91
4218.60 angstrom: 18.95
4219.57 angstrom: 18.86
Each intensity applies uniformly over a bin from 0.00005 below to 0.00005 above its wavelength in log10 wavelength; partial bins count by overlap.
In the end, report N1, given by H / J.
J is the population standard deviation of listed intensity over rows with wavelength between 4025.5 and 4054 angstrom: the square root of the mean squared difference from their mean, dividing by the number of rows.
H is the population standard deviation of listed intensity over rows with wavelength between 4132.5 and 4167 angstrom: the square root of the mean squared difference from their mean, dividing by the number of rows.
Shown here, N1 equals 0.8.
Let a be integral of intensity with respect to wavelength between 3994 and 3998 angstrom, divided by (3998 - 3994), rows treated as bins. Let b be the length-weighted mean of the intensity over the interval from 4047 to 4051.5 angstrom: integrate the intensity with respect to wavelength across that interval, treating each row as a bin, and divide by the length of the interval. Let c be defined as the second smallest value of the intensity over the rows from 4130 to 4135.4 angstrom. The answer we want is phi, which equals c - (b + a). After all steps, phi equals -16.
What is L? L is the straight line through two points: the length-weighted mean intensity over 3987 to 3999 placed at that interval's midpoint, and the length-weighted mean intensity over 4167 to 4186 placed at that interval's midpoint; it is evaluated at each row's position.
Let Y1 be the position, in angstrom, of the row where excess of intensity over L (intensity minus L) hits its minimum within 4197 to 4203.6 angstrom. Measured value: 4200.18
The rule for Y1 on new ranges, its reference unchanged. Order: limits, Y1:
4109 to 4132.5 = 4132.07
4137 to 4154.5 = 4143.51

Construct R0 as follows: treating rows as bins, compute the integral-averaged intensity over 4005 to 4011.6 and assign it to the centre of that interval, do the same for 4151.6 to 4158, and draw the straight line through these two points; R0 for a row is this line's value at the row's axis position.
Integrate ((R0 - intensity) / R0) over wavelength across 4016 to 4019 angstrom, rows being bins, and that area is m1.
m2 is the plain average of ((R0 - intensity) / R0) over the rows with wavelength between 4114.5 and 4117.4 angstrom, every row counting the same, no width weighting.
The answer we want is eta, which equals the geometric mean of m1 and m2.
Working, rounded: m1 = -0.09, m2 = -0.09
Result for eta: 0.09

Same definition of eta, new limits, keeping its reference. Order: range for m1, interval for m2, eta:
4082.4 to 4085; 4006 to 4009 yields 0.05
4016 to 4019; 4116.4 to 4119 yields 0.09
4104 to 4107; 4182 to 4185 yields 0.09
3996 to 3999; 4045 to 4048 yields 0.19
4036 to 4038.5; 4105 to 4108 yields 0.04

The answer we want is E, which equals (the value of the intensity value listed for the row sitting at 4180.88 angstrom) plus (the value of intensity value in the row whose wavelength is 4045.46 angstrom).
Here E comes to 33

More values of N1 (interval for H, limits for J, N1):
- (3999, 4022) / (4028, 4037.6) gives 1.4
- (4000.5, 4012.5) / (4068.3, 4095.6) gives 2.5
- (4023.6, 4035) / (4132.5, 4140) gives 3.1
